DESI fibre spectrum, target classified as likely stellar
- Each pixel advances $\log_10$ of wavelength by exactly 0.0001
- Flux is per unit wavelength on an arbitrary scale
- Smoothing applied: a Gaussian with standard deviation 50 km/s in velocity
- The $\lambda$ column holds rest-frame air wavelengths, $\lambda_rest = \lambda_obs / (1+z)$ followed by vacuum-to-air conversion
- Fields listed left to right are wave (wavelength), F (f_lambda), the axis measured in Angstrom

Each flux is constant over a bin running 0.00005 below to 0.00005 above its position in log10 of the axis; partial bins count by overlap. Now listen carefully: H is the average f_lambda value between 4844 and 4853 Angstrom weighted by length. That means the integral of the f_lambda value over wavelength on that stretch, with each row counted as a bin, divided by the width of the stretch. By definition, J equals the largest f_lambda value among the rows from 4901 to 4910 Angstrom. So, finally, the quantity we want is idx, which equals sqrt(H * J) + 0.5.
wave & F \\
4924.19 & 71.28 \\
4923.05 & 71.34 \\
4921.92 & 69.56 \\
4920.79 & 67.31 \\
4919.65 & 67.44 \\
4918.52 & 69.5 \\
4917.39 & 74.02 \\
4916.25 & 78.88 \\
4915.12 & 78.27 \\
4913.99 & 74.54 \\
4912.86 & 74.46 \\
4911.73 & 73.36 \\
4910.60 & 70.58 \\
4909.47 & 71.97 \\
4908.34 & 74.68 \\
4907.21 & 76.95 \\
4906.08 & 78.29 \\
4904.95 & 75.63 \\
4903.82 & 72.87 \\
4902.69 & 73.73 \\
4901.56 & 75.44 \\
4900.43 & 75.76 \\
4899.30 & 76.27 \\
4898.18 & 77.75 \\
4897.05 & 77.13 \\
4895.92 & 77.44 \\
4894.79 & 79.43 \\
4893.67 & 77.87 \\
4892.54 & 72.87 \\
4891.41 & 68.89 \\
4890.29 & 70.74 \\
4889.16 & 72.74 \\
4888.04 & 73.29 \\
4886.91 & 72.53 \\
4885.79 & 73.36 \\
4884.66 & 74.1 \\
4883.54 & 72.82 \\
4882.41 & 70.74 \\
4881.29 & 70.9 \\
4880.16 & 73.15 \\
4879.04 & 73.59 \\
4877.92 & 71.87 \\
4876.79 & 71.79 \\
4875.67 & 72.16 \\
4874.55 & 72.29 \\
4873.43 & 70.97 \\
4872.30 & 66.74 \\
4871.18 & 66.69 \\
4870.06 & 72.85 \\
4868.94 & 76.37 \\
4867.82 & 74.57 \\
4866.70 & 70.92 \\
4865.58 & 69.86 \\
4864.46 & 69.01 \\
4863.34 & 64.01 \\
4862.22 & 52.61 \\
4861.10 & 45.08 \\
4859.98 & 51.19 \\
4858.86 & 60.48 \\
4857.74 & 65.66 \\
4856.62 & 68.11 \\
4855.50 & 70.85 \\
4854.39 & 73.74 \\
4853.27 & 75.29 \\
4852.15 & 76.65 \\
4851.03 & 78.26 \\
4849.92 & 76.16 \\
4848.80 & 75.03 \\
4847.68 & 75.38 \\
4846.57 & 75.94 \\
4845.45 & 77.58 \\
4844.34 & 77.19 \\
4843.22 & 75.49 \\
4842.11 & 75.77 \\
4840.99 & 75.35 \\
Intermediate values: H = 76.5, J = 78.29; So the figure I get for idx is 77.9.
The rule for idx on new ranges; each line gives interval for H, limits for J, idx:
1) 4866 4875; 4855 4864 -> 71.6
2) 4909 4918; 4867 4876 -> 75.9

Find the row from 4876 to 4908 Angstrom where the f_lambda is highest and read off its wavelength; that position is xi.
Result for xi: 4894.79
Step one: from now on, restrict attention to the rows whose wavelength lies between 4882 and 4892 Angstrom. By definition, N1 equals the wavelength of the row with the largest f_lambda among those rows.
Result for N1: 4884.66 Angstrom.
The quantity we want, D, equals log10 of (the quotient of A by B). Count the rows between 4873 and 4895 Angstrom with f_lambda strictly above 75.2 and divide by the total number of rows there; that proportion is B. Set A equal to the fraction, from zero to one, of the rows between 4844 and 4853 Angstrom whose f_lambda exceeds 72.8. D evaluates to 1.0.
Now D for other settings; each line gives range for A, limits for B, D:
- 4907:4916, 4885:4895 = 0.5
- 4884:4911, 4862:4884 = 1.2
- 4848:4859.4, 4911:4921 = 0.4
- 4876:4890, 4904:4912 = 0.1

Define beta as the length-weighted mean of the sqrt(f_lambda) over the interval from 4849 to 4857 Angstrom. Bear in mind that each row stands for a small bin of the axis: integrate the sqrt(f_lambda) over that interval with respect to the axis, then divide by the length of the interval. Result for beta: 8.6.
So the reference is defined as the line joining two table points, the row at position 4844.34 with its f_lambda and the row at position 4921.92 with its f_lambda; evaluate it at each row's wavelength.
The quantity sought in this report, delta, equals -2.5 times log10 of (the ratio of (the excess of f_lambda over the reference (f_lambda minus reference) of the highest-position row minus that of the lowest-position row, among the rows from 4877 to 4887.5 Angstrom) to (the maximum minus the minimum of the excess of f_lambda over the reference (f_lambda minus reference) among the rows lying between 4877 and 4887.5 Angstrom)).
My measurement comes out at 0.9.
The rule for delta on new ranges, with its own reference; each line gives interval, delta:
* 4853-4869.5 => 2.7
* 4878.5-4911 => 5.2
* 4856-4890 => 1.5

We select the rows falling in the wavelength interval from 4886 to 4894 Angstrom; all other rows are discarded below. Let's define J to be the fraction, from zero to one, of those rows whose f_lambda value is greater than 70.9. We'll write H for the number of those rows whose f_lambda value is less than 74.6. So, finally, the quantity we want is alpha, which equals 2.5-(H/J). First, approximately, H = 6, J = 0.71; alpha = -6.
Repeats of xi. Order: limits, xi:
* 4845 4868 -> 4851.03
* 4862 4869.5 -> 4868.94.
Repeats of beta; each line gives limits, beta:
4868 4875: 8.4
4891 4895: 8.6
